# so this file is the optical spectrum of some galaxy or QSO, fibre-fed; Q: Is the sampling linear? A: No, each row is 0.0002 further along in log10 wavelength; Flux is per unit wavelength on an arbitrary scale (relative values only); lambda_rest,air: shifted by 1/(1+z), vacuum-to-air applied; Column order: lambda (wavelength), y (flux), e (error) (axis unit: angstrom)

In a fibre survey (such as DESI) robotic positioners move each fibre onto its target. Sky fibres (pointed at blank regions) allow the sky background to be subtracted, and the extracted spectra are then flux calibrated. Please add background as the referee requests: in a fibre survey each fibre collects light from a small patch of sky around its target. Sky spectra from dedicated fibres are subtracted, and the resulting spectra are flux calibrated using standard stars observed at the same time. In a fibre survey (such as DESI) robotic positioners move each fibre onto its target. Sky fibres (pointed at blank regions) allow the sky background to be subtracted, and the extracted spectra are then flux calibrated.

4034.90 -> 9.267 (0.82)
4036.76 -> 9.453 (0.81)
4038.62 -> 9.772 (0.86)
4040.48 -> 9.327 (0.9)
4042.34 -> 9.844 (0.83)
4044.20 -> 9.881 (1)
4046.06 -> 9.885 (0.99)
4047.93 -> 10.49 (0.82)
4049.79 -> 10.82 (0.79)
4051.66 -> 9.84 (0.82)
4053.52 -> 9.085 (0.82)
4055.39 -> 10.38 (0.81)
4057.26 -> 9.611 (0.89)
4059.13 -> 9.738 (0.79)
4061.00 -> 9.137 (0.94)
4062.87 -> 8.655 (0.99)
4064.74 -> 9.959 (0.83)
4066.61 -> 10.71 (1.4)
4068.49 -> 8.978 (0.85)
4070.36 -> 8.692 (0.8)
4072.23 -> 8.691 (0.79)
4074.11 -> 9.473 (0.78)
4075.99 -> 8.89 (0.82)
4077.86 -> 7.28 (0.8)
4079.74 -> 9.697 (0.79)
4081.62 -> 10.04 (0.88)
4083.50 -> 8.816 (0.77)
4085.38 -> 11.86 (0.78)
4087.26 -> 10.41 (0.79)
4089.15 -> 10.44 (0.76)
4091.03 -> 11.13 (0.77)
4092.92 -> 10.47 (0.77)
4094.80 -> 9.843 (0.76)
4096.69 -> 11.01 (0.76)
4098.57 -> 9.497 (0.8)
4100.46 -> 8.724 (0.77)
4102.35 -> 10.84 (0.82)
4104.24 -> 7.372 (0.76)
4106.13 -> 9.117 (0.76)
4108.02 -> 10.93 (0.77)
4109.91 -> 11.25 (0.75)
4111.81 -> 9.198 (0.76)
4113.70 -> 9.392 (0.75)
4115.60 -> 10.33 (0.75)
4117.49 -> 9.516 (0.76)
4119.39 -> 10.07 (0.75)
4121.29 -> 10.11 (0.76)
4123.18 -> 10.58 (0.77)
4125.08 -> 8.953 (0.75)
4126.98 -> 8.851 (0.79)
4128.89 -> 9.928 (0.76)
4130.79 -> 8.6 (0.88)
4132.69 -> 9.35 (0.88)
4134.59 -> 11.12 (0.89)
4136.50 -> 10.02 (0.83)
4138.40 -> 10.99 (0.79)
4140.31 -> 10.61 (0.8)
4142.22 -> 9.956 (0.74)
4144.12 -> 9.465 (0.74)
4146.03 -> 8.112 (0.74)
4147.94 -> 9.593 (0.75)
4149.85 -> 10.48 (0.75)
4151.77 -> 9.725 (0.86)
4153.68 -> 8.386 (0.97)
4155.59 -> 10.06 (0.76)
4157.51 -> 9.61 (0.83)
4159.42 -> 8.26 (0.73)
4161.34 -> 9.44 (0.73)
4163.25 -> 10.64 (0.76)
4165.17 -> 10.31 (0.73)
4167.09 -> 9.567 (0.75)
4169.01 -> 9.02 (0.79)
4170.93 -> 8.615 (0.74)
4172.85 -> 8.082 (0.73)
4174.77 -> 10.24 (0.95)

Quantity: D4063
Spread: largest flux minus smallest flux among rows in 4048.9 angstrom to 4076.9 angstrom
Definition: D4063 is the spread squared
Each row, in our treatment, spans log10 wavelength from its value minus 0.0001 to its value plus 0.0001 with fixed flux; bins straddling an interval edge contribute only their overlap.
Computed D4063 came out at 5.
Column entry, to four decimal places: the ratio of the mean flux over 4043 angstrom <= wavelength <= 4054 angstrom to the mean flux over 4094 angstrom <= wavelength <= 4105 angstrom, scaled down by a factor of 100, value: 0.0105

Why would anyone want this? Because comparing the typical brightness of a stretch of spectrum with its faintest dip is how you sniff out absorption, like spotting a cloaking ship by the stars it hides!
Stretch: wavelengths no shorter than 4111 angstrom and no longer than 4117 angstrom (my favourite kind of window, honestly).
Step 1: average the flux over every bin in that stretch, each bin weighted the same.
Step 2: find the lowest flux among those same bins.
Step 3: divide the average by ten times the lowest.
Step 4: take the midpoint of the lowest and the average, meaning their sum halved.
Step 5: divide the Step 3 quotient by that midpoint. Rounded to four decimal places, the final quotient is 0.0111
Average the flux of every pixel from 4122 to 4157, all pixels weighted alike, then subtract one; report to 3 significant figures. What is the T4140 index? 8.71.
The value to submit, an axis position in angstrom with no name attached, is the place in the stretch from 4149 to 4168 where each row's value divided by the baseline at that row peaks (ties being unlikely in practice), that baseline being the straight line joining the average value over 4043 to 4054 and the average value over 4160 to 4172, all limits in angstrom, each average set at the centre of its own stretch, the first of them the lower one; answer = 4163.25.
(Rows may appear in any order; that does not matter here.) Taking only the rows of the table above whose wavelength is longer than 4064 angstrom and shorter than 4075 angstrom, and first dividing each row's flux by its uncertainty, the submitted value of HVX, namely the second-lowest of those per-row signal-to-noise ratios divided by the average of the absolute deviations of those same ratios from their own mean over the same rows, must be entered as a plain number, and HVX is 9.9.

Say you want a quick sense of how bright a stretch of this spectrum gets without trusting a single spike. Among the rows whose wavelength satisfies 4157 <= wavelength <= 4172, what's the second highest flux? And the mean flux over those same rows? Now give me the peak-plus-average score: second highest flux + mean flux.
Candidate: 19.7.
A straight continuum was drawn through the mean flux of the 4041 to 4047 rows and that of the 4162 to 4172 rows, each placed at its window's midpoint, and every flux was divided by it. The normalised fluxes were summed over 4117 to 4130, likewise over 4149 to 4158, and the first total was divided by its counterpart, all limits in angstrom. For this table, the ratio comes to 1.4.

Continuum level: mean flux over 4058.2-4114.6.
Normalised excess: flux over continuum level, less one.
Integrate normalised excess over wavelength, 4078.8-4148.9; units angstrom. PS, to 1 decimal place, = 1.6 angstrom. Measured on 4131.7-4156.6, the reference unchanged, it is 0.4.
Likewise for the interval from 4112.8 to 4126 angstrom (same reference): 0.2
